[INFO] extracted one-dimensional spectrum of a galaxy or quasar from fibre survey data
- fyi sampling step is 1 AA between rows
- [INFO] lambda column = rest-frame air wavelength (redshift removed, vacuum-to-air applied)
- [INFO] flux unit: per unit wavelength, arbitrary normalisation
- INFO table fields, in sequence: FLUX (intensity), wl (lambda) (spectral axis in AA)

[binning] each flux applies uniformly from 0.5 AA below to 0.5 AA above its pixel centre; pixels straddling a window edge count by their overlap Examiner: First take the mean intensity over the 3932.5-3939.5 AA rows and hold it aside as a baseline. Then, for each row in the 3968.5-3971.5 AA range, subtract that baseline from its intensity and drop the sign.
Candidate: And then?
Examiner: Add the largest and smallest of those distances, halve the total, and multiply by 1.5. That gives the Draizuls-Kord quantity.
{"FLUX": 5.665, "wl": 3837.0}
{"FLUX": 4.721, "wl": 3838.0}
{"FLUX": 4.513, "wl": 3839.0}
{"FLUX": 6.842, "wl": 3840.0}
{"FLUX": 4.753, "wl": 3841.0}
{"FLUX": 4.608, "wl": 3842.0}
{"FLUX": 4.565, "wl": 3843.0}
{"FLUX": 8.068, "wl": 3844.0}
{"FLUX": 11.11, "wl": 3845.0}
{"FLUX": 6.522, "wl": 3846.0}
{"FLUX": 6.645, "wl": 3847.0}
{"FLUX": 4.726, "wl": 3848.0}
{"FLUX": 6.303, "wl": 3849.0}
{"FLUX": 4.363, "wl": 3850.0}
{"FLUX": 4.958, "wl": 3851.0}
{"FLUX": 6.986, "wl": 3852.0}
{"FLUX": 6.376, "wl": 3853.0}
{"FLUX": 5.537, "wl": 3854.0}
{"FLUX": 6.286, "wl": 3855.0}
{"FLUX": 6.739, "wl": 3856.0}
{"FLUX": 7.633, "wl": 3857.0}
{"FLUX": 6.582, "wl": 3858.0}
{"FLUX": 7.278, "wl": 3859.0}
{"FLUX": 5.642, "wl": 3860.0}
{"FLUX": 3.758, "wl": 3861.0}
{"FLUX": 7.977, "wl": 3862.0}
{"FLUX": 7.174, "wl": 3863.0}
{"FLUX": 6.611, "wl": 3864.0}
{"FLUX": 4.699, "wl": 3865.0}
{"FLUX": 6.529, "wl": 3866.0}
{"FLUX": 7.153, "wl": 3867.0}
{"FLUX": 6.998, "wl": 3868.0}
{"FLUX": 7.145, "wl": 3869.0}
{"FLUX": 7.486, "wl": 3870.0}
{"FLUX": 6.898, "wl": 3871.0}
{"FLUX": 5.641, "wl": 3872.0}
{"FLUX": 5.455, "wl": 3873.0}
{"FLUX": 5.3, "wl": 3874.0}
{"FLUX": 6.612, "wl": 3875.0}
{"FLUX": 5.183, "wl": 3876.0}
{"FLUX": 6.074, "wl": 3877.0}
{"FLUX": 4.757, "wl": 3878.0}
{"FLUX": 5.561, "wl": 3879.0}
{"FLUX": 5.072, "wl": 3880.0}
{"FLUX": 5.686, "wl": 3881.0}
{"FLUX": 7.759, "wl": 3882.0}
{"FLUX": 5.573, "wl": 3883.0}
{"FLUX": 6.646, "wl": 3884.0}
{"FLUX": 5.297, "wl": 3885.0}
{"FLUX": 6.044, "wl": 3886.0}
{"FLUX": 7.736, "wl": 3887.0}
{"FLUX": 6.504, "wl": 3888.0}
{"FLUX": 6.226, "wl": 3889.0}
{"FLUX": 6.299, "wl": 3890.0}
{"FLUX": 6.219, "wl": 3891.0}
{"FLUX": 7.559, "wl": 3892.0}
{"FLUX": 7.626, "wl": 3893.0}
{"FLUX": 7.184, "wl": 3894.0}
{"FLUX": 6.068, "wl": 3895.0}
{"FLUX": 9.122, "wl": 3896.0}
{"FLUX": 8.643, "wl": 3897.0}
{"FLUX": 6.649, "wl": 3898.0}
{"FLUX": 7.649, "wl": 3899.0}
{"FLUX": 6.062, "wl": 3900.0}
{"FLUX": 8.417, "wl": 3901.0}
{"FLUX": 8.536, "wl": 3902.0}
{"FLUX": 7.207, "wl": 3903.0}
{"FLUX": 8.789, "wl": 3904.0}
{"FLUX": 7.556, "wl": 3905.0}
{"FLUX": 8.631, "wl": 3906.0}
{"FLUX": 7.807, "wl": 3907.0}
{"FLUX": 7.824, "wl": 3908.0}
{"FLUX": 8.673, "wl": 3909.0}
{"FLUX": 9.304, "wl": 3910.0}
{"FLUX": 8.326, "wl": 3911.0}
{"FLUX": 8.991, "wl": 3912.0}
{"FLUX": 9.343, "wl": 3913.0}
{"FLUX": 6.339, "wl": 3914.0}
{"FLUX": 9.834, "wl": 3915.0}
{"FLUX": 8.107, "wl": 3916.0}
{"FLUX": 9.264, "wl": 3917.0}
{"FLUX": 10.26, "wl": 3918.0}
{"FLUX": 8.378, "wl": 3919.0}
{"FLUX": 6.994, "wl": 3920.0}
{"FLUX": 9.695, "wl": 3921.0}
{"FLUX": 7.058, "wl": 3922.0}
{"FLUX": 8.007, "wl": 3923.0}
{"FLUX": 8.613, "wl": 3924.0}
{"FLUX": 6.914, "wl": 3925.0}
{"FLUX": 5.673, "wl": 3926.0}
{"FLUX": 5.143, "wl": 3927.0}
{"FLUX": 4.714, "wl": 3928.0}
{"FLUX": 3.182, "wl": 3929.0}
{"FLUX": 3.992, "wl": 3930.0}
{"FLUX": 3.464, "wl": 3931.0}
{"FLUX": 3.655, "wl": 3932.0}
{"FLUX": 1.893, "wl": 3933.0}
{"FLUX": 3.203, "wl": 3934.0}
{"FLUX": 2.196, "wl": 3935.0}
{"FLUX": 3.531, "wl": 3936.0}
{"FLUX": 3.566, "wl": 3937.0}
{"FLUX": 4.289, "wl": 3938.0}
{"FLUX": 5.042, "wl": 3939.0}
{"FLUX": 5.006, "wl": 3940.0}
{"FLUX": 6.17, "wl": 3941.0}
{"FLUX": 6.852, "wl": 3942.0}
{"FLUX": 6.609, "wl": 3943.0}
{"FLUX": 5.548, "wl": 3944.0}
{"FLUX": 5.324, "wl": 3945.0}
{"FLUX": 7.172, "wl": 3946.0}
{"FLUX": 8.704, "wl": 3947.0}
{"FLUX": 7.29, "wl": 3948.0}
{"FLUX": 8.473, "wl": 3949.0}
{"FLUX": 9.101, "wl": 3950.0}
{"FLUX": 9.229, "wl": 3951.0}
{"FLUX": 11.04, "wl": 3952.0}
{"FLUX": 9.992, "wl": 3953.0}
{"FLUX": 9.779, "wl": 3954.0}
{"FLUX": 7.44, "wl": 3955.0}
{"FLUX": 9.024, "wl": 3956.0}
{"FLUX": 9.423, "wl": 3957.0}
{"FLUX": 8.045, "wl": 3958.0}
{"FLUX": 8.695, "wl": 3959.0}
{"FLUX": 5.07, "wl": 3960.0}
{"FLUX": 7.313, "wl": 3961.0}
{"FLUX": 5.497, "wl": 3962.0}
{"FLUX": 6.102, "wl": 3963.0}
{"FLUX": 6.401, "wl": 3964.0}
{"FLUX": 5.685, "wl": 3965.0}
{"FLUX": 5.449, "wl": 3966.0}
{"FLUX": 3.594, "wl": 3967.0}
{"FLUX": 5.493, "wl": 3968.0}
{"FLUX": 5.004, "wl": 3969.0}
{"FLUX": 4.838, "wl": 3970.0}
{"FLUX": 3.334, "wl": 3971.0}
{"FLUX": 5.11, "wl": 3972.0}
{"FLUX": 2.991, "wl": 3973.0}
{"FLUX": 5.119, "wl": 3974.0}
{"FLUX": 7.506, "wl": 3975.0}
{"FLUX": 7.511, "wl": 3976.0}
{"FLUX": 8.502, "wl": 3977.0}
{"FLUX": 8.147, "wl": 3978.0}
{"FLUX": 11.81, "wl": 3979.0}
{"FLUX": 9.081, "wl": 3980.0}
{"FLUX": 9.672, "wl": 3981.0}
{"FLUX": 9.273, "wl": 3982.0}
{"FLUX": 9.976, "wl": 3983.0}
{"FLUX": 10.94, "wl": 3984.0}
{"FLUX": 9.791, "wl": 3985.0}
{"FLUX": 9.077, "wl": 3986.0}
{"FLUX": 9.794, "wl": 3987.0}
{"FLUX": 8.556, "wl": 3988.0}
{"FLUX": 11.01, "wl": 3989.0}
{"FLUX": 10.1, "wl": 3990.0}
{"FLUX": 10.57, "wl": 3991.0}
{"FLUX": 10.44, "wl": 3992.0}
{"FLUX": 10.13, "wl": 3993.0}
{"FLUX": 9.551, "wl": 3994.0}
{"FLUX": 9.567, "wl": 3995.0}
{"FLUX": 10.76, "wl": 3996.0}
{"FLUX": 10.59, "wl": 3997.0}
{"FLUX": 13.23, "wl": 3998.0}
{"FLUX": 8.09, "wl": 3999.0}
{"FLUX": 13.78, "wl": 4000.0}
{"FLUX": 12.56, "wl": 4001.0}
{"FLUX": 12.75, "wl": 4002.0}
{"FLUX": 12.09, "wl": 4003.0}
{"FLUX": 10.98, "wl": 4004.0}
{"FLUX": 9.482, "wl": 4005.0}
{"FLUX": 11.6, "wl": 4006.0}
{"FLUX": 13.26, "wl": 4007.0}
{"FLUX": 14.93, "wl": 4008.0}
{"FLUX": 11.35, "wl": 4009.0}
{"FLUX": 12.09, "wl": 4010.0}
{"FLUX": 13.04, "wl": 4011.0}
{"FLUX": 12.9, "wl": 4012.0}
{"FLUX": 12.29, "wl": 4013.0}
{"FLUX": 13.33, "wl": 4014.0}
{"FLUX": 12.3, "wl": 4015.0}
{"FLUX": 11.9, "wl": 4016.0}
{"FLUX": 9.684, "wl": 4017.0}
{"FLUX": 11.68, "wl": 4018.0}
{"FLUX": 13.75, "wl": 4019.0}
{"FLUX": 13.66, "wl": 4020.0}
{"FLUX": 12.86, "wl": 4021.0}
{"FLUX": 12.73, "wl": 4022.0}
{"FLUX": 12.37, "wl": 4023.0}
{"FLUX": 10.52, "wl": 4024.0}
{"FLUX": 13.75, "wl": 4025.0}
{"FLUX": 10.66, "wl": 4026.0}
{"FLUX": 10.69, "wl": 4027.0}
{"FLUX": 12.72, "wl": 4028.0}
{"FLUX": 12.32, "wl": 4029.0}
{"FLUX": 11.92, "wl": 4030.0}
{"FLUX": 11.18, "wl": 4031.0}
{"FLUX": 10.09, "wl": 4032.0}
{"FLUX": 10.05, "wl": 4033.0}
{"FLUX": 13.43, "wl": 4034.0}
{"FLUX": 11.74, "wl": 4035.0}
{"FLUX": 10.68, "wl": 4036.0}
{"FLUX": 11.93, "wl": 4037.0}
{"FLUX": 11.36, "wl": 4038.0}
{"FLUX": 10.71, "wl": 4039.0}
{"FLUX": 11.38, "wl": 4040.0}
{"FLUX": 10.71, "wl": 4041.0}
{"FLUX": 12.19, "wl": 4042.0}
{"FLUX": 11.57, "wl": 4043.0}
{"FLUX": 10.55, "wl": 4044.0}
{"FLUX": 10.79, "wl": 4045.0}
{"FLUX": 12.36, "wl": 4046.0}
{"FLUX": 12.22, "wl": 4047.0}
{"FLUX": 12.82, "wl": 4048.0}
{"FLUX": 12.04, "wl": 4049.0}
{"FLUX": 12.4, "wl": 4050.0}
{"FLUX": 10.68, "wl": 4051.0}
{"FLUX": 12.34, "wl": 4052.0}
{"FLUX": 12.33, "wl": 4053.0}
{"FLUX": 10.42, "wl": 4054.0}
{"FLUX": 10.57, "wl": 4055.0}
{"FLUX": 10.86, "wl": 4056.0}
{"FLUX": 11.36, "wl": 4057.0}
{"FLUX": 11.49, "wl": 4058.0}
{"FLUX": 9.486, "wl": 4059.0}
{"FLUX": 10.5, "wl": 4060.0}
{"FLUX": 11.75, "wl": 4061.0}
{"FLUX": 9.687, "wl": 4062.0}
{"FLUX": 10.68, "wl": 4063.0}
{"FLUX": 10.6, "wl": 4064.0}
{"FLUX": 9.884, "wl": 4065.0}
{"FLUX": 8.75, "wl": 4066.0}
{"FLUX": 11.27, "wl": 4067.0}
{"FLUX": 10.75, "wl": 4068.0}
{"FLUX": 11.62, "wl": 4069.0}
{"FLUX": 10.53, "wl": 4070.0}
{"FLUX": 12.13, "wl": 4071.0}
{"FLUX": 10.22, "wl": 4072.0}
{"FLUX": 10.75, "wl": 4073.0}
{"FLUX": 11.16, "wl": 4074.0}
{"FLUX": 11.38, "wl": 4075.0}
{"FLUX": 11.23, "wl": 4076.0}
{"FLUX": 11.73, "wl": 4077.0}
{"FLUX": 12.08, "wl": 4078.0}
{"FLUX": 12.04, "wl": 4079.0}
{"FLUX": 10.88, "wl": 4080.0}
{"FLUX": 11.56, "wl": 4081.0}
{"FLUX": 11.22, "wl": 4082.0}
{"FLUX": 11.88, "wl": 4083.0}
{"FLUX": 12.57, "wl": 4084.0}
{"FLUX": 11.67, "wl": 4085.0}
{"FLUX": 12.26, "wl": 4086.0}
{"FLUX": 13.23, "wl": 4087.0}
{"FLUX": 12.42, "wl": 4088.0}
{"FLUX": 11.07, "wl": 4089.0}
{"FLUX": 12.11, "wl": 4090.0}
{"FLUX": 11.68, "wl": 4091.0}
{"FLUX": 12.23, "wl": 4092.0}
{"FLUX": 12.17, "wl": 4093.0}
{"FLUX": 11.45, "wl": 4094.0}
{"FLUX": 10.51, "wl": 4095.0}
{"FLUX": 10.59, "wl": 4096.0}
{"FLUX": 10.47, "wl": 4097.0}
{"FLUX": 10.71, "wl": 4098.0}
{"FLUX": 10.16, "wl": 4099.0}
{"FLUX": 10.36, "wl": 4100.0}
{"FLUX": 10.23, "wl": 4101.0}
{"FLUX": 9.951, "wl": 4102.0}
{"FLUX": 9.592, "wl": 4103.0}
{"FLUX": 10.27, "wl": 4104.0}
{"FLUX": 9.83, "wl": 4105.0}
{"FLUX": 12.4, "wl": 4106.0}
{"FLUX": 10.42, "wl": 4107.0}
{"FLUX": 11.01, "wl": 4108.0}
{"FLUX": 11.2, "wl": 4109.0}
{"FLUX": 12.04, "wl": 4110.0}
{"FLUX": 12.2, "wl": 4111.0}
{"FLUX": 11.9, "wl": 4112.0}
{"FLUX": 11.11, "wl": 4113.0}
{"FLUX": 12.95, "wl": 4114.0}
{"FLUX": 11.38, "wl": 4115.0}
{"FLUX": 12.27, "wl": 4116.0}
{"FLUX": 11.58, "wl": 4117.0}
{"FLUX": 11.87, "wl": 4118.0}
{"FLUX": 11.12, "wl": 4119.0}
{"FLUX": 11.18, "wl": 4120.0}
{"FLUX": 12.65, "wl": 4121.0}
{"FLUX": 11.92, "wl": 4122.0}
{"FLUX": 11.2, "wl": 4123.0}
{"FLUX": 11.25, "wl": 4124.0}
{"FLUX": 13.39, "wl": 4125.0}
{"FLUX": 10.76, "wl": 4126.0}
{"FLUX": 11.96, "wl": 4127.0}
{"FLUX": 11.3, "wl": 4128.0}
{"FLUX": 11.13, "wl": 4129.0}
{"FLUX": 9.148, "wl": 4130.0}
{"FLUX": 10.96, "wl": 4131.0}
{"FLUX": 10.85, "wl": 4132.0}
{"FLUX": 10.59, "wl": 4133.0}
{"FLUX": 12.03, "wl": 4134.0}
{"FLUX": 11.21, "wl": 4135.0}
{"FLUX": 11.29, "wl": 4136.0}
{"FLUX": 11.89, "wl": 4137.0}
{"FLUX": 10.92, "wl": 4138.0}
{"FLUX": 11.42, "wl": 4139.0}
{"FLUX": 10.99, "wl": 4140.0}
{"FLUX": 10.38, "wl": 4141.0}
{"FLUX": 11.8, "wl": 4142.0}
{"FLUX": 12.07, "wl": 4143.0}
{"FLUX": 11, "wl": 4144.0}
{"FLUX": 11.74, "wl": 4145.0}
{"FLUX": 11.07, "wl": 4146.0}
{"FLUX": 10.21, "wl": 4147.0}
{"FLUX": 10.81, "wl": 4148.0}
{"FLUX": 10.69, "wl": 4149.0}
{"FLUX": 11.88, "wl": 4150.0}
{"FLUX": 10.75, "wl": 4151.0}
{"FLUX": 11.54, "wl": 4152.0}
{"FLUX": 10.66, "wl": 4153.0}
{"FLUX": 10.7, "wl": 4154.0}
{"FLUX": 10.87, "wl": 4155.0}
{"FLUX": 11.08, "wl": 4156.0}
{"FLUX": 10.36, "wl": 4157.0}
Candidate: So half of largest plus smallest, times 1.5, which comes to 1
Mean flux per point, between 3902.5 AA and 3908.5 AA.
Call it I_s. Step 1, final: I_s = 8.0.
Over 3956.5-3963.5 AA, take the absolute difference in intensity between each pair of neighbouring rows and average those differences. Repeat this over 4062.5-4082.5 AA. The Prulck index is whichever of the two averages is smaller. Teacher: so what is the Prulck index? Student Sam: 0.78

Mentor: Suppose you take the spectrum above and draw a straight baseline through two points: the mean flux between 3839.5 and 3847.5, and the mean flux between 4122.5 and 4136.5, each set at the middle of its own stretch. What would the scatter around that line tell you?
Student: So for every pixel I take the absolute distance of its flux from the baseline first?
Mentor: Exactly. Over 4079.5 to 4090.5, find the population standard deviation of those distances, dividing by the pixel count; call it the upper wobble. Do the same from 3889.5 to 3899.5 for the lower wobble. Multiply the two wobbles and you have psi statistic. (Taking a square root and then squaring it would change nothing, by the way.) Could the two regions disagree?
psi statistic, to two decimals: 0.36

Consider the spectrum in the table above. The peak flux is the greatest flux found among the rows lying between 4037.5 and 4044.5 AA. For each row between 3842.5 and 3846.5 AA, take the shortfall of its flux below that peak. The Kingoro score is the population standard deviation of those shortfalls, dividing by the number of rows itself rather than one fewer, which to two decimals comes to 2.39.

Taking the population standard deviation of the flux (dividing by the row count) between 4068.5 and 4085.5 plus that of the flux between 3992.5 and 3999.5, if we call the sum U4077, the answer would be 2.1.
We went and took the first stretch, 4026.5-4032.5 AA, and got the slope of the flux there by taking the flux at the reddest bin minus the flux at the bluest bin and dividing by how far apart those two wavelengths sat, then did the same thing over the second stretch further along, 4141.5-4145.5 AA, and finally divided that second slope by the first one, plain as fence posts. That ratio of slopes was 0.2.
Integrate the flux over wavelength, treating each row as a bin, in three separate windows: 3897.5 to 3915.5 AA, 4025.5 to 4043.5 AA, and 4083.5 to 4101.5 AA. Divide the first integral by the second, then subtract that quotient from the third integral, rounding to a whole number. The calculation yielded 205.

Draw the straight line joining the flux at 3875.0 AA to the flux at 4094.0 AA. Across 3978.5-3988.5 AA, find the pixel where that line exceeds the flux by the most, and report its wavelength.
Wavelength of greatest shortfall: 3988.0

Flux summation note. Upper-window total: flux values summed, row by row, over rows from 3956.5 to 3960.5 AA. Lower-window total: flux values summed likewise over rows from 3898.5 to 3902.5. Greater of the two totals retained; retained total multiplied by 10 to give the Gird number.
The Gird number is 312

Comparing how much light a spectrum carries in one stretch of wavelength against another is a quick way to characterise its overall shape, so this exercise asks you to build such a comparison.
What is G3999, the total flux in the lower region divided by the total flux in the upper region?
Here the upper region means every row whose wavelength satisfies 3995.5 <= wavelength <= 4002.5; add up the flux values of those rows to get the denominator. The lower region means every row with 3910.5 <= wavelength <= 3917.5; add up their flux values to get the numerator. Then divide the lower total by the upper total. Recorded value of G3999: 0.74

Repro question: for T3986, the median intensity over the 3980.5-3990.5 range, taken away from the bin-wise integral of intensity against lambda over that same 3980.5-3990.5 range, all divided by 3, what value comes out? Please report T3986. 29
